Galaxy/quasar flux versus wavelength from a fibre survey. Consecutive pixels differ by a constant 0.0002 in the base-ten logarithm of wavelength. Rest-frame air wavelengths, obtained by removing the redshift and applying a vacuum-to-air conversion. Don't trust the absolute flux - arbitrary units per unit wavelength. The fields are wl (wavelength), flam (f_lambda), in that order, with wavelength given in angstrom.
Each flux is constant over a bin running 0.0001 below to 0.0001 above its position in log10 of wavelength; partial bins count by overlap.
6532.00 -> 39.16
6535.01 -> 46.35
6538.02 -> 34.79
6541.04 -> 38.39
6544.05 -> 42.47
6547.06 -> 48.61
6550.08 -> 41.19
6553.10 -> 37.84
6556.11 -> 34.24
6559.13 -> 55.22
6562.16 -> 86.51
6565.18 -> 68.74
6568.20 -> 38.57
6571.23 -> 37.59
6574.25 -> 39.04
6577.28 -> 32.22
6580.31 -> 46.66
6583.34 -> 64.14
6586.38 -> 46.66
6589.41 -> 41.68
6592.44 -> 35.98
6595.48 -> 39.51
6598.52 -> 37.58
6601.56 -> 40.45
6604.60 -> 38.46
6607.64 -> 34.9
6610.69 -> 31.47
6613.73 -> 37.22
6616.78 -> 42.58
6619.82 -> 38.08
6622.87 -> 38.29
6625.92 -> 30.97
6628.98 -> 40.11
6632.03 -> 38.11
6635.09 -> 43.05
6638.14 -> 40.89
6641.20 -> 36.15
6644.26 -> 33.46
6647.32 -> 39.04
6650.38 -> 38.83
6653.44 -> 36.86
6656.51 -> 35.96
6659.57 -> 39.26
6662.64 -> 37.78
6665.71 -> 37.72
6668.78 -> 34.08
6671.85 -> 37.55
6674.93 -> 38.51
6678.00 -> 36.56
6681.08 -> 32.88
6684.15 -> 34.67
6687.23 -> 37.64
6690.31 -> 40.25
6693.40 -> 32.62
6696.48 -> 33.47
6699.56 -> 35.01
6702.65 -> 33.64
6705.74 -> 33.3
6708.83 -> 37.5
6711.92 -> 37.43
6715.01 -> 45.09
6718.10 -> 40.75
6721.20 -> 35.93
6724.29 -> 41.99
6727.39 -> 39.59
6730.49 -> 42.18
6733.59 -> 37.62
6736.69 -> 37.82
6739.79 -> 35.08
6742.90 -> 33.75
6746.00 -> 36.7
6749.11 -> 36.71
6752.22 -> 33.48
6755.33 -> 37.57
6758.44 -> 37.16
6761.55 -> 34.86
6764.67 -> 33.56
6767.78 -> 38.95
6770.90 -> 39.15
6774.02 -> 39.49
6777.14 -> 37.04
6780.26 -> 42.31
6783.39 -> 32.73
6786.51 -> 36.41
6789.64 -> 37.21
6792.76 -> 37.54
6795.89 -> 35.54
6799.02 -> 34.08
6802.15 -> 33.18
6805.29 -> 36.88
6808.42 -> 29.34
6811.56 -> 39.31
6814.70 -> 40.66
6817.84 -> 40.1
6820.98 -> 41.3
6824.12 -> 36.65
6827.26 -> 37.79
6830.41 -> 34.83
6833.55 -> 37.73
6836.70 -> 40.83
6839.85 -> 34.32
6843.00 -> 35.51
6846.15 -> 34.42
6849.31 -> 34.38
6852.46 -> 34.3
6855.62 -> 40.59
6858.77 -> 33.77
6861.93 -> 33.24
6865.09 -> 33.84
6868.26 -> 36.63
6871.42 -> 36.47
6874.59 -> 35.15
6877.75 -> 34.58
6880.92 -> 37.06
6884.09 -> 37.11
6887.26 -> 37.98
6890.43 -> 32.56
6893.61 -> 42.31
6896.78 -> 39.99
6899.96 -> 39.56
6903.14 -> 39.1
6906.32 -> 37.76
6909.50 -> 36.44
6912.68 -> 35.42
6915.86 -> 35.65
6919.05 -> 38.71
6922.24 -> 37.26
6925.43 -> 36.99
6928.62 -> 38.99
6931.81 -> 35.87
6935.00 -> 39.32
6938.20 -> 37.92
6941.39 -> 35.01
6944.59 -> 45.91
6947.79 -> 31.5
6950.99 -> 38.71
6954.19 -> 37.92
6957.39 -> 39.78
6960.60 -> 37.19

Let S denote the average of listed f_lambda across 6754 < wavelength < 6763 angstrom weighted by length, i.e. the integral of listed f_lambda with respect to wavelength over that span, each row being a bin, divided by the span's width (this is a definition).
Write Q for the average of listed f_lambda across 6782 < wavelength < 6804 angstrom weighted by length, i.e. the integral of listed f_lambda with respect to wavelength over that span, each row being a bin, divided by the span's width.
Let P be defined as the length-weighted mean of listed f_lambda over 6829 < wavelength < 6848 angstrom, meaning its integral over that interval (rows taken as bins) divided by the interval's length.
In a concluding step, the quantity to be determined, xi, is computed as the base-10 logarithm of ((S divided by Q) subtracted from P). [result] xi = 1.55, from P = 36.3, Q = 35.3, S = 36.5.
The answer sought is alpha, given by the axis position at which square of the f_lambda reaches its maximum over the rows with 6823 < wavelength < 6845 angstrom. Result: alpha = 6836.70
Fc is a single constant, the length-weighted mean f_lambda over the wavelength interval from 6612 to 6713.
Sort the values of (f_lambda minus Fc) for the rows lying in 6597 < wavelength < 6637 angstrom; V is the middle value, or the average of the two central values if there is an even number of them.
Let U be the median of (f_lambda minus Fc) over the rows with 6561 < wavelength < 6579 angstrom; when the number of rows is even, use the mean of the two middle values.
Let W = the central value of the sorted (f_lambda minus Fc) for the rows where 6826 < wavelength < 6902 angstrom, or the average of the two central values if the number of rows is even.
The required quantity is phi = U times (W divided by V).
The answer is -1.5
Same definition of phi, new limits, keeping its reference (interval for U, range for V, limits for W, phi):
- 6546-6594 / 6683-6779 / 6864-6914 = -1.8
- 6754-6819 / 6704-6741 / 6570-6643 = 0.4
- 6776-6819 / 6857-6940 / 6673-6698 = -0.4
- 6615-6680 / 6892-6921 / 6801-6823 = 1.5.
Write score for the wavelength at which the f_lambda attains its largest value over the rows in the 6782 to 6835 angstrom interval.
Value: 6820.98 angstrom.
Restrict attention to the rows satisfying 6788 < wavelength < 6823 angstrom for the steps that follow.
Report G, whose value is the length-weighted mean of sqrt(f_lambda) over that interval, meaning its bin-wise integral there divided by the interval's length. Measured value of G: 6.06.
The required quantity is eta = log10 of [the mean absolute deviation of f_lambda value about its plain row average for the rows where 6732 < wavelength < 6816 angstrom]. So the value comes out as 0.33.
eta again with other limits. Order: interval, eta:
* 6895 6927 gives 0.13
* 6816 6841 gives 0.32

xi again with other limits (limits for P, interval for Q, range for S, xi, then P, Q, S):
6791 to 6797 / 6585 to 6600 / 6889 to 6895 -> 1.55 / 36.7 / 40.2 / 37.4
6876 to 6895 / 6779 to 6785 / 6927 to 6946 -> 1.55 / 36.9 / 37.3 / 38.8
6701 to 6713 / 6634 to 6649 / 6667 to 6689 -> 1.54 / 35.4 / 38.4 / 36.1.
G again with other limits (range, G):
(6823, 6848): 6.04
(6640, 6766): 6.07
